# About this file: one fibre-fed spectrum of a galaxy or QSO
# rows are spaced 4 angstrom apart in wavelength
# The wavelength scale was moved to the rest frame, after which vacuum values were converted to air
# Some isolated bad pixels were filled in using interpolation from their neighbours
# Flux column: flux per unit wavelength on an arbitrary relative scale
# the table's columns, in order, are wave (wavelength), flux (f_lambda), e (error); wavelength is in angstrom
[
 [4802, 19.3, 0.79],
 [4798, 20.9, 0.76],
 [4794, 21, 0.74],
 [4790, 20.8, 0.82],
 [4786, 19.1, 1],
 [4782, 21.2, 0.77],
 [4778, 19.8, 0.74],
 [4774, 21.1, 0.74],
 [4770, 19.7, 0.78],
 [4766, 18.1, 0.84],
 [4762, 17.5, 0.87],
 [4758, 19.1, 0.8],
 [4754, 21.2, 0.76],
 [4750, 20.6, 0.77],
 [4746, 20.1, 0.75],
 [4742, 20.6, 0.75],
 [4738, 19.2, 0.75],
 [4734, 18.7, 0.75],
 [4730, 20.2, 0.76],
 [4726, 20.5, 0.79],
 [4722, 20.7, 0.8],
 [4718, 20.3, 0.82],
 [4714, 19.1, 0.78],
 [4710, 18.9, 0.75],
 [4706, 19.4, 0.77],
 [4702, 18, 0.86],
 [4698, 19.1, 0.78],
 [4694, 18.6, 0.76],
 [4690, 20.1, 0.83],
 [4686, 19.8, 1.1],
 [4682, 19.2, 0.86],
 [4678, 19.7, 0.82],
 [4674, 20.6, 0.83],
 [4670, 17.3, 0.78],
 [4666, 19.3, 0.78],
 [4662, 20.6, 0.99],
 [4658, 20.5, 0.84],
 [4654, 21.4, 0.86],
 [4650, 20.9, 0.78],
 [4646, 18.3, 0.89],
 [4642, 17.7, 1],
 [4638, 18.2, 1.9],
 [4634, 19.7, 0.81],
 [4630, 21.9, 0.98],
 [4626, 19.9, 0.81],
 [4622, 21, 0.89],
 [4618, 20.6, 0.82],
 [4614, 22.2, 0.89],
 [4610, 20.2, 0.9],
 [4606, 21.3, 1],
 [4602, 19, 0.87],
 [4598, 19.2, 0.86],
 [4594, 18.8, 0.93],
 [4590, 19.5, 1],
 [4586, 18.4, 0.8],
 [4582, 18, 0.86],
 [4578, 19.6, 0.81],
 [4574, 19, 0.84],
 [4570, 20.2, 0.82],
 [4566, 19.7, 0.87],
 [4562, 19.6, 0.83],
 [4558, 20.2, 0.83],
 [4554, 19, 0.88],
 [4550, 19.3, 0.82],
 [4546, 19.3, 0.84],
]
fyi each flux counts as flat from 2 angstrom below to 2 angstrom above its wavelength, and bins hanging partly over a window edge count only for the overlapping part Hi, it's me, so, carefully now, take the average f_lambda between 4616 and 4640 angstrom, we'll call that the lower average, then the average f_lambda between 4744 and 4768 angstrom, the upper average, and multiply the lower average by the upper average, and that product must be 393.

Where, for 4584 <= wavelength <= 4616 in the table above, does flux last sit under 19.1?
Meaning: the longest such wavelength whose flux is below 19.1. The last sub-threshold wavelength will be 4602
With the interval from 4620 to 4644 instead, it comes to 4642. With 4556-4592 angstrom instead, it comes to 4586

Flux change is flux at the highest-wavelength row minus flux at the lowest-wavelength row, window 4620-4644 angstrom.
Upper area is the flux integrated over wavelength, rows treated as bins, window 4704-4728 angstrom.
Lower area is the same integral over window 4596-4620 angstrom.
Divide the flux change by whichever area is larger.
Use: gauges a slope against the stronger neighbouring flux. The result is -0.0067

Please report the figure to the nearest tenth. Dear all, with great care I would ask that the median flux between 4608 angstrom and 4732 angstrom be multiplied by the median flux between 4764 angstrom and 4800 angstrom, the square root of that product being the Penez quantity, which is 20.3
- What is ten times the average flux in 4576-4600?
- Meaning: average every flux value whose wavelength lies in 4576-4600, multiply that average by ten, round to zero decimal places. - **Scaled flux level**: 189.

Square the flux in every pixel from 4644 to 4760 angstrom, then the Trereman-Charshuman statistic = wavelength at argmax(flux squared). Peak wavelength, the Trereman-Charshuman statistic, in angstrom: 4654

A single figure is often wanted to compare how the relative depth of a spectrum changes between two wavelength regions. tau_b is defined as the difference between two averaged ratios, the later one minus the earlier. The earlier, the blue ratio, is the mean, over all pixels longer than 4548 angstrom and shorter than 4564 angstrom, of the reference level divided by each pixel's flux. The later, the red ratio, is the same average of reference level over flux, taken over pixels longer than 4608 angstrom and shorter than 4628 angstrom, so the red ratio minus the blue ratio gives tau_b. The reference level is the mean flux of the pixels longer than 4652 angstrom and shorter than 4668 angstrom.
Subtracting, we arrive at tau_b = -0.06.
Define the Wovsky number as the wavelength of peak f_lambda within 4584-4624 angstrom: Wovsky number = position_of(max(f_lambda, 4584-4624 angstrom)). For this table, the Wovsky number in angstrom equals 4614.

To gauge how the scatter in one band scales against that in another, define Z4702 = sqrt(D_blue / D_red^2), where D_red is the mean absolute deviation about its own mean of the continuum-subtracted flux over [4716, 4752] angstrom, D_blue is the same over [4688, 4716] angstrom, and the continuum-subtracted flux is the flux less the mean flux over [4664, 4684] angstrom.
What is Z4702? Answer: 1.32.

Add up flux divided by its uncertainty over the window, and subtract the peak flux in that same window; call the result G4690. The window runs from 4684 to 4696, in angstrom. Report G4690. 47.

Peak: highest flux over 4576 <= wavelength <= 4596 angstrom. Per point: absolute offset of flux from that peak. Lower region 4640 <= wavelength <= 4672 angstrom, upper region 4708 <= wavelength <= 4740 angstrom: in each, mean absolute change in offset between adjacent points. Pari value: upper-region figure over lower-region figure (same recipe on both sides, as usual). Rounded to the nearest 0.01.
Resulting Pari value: 0.44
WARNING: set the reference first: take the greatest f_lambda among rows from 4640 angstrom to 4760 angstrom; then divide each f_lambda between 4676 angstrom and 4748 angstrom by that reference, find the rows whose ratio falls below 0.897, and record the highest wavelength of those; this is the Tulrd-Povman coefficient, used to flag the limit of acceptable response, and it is 4734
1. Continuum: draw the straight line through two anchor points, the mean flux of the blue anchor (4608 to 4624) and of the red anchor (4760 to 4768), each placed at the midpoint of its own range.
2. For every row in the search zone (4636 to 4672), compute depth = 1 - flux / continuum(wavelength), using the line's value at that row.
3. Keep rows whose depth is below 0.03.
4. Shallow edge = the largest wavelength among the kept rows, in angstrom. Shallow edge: 4662 angstrom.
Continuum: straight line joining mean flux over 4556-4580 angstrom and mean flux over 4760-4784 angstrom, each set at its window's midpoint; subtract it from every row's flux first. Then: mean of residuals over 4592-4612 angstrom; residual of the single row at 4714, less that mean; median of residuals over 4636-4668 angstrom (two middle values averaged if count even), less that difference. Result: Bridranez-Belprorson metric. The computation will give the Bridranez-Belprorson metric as 0.77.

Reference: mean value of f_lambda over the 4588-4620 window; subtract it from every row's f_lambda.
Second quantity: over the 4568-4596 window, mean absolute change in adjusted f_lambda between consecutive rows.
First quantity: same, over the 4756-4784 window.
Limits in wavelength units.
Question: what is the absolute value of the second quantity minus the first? 0.38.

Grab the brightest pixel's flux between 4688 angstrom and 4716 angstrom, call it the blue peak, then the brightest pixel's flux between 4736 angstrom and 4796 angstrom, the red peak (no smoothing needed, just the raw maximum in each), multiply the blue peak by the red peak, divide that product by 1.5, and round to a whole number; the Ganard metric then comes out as 284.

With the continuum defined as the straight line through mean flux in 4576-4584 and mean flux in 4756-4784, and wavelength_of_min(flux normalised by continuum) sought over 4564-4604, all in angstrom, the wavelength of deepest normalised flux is 4582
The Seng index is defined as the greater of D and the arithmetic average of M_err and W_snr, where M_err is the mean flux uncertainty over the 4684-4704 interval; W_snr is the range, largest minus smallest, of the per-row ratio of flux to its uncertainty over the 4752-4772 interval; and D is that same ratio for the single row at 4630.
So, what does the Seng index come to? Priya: 22.3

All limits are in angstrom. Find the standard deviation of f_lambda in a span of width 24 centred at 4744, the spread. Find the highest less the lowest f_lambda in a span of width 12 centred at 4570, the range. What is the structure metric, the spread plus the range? 2.1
